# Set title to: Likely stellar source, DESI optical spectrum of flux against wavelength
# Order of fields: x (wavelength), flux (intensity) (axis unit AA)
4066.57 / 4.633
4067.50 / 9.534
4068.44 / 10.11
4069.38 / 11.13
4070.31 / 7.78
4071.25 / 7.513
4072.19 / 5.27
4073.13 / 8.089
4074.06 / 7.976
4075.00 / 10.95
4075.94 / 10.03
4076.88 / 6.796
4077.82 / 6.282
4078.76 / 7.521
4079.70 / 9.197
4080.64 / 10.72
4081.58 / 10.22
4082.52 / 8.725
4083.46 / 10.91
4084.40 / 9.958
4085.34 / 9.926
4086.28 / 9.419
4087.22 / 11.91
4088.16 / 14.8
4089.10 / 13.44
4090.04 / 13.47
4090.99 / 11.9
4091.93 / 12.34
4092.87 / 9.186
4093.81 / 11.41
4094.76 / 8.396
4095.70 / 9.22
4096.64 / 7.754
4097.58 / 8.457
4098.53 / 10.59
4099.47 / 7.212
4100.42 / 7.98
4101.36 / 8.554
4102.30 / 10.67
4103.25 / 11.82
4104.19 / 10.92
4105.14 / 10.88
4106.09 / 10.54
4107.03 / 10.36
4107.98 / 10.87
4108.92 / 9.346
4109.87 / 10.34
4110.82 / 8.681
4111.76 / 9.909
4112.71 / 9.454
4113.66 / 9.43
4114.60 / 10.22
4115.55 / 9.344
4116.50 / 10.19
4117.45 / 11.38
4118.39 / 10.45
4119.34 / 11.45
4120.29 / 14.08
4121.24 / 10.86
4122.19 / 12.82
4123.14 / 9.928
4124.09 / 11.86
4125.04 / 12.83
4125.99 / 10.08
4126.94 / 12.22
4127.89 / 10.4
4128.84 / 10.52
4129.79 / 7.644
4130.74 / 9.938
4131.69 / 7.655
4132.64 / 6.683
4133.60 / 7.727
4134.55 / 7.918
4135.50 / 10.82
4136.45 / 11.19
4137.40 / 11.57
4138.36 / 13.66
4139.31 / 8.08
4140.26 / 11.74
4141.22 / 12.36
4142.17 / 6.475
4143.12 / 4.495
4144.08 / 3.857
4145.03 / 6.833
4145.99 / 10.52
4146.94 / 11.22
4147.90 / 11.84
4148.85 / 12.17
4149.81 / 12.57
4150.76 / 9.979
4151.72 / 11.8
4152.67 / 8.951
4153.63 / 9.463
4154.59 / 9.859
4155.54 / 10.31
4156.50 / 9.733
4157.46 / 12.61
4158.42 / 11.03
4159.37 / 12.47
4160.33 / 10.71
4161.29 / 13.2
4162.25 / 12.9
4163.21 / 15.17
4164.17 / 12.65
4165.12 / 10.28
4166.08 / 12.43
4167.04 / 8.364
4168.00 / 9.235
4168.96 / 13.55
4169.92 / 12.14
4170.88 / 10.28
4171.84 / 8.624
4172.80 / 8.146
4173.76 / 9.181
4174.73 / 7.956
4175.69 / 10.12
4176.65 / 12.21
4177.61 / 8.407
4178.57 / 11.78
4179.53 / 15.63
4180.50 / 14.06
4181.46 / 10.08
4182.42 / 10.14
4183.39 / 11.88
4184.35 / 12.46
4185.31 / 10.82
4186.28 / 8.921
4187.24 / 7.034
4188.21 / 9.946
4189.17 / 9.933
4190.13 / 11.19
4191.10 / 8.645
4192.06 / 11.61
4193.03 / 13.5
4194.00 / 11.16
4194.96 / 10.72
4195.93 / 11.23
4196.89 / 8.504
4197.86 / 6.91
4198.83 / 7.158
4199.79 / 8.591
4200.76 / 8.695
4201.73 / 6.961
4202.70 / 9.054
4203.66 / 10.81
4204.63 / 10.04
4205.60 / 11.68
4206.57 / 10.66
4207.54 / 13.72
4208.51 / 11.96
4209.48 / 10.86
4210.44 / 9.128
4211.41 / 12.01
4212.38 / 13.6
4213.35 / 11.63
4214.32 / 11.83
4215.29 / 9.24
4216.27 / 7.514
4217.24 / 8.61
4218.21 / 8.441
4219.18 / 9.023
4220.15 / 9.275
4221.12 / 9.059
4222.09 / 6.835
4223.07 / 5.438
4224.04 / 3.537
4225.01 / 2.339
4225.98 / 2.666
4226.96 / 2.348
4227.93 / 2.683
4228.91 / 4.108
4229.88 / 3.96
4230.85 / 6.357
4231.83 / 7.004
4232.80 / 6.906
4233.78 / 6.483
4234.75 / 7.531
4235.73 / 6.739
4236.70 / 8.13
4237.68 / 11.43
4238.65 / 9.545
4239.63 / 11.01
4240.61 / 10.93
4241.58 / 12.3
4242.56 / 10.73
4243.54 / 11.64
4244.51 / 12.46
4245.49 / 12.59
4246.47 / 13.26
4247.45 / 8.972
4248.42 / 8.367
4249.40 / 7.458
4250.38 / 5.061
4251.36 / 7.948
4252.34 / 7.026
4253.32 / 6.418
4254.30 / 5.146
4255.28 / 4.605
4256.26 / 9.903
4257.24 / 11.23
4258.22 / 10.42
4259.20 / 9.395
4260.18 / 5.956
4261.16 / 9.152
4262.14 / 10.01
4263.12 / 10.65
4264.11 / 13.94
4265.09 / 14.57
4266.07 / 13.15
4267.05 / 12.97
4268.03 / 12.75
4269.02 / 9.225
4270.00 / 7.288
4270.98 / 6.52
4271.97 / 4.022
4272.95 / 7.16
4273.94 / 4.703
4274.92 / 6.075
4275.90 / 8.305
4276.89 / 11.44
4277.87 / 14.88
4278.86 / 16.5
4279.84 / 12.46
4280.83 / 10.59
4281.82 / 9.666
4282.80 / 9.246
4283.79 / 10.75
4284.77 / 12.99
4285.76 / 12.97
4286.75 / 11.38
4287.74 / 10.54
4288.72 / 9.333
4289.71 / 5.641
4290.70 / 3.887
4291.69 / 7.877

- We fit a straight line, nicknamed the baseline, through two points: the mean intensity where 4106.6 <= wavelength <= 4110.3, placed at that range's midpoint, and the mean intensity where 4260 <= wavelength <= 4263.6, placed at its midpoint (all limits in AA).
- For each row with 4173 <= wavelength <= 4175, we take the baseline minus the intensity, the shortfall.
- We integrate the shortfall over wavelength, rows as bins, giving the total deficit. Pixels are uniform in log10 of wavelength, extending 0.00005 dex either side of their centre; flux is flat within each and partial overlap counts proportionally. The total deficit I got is 2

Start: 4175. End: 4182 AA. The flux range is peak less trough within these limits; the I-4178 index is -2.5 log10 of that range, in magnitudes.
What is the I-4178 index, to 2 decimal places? -2.15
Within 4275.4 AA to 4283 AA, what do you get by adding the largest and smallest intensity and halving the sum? 12.4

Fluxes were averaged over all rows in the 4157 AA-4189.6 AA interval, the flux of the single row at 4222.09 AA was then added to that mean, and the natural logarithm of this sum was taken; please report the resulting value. 2.9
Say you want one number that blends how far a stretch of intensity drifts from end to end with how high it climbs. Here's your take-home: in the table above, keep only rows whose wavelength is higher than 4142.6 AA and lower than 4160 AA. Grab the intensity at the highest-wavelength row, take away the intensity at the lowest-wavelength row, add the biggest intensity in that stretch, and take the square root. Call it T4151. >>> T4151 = 4.54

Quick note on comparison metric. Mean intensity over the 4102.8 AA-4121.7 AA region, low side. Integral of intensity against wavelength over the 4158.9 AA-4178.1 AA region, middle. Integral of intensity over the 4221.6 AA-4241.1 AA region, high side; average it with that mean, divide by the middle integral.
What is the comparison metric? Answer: 0.32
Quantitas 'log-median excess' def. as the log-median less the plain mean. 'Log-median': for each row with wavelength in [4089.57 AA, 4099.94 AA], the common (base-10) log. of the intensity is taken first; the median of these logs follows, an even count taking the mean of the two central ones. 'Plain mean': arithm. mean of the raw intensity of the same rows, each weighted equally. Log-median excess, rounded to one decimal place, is -9.0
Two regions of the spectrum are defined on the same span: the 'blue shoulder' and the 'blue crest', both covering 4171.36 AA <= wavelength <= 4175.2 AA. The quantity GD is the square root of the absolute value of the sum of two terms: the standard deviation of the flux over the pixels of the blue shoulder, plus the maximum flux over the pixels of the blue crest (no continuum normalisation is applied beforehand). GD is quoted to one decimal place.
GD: 3.1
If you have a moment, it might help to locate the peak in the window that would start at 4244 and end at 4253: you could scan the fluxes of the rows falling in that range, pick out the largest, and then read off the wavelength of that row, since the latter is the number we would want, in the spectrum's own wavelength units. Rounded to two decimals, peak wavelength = 4246.47 AA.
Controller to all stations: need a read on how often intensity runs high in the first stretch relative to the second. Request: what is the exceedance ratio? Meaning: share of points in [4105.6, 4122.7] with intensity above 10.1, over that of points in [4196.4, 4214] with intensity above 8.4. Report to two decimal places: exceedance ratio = 0.80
